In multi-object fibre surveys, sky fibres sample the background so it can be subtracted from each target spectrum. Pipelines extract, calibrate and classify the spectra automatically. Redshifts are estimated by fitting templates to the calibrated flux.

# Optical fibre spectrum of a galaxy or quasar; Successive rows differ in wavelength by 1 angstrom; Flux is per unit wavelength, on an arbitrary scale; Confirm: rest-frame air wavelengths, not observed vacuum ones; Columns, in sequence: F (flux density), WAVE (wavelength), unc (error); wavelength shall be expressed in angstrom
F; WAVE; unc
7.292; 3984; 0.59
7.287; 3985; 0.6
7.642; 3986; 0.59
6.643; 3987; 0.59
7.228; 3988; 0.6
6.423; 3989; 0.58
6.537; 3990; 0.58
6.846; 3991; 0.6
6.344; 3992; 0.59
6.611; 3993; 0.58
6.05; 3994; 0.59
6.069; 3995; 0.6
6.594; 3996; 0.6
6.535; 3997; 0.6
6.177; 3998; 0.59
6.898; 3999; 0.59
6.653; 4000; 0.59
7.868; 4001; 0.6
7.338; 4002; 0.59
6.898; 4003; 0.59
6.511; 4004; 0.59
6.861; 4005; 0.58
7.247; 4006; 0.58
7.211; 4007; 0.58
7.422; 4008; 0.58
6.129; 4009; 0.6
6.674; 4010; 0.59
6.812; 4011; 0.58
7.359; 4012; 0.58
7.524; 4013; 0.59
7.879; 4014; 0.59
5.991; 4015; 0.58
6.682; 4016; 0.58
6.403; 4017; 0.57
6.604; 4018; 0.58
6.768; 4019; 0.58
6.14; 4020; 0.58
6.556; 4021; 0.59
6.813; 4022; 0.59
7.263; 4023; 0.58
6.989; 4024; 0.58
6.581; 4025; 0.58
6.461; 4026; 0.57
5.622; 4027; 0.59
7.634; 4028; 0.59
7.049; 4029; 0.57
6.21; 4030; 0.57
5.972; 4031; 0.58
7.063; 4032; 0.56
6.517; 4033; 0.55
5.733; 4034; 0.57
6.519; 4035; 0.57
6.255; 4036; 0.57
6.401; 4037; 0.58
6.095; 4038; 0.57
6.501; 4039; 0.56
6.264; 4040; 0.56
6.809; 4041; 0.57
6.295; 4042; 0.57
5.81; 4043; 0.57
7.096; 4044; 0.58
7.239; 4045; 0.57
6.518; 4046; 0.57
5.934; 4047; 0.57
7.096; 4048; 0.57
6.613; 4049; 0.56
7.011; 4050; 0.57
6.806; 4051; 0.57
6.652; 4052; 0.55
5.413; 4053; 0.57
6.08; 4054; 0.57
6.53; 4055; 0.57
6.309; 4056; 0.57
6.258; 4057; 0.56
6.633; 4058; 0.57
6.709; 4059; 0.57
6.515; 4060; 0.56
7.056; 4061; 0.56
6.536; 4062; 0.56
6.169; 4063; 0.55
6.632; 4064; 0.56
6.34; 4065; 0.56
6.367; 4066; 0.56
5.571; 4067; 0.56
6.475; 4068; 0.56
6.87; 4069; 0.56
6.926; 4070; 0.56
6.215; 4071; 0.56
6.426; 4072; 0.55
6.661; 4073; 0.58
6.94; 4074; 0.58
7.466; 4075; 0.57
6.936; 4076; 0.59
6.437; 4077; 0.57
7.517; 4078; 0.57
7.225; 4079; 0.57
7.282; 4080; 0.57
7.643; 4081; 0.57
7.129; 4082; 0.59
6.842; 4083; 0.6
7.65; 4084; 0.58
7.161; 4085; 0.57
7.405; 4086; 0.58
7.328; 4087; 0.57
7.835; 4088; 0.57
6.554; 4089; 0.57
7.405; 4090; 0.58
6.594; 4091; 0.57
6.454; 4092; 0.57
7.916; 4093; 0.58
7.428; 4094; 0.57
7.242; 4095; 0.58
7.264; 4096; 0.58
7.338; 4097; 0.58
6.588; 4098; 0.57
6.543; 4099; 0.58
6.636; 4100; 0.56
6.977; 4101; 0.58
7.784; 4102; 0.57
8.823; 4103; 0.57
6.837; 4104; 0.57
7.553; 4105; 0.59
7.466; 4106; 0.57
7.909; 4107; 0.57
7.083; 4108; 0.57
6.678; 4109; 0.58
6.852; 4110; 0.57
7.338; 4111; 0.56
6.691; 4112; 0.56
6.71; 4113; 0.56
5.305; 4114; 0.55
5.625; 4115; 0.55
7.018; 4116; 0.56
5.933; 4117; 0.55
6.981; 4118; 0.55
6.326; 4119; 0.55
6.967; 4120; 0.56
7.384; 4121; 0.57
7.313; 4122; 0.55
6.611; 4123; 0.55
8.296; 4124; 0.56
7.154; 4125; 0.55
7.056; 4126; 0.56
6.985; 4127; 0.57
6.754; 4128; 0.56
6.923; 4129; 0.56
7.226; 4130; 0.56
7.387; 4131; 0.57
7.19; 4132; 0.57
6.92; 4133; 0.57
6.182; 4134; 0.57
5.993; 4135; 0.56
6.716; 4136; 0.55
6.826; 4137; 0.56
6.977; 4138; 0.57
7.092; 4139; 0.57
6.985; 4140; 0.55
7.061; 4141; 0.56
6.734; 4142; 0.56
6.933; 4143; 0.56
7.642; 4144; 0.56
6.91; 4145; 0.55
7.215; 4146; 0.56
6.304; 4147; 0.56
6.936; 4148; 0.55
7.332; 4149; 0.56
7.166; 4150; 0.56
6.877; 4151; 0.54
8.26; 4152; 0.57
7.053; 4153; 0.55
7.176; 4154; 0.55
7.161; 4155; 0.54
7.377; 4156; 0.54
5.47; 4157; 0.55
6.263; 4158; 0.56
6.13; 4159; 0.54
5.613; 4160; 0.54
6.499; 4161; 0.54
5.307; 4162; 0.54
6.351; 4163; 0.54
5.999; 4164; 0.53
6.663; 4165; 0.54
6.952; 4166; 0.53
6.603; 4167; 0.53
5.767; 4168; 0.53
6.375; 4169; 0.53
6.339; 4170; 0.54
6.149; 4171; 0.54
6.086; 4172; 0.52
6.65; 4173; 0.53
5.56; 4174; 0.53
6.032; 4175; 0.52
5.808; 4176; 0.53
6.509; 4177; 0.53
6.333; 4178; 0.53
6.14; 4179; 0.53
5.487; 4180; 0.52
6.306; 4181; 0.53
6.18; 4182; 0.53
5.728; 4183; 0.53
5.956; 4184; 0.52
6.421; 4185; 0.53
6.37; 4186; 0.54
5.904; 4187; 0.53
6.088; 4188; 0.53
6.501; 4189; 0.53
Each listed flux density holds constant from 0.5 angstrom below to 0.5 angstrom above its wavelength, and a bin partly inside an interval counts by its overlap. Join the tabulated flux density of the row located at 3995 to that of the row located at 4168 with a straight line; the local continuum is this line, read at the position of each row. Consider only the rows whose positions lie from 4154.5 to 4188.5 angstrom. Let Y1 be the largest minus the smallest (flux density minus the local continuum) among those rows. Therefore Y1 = 2.06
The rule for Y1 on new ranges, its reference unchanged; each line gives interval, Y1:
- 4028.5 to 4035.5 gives 1.33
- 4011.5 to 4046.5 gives 2.23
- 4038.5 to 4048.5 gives 1.43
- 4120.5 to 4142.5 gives 2.28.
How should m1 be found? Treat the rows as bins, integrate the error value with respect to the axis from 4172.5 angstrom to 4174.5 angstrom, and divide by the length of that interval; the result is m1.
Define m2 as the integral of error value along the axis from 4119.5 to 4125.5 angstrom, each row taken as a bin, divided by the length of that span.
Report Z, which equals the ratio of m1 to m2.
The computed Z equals 0.952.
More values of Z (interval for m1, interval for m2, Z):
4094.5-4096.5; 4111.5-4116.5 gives 1.043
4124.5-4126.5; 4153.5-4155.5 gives 1.018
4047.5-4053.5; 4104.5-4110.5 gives 0.983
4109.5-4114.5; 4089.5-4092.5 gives 0.977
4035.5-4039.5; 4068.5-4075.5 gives 1.008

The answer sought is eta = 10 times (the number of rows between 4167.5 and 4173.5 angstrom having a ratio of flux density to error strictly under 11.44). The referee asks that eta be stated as 20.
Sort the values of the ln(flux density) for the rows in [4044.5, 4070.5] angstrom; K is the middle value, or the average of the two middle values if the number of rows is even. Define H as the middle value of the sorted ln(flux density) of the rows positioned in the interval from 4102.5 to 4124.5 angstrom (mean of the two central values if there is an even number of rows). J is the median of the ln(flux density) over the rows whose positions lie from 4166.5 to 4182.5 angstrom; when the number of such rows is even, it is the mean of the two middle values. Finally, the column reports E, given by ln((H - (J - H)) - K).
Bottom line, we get -1.7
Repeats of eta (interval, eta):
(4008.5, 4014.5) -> 20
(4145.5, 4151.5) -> 10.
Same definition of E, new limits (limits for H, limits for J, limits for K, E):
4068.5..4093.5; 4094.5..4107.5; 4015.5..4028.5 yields -2.9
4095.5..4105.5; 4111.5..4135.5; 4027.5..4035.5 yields -2.2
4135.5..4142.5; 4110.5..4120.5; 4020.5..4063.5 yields -2.2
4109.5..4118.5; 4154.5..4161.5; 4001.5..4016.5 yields -3.2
